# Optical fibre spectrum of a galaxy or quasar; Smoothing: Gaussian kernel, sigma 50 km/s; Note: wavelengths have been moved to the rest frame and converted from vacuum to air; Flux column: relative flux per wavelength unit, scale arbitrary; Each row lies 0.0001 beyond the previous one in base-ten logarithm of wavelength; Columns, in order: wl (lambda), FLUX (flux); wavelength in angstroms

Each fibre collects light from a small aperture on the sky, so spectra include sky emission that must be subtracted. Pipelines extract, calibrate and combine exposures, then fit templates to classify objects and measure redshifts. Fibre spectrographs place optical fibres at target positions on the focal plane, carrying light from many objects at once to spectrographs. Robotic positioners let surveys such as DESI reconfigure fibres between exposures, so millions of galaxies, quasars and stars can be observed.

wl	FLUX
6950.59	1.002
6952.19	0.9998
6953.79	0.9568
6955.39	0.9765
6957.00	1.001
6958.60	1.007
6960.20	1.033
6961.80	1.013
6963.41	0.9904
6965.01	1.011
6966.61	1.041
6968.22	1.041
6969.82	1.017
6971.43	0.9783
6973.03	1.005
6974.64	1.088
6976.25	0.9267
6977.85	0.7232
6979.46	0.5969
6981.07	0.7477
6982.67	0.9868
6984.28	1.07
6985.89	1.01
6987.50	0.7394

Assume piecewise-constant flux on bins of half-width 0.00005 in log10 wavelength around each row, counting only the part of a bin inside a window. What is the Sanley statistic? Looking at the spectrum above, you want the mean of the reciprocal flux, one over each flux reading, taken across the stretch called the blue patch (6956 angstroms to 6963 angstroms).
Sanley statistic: 0.99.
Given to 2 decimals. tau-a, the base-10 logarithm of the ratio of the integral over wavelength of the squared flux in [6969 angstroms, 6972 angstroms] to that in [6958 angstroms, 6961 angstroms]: -0.02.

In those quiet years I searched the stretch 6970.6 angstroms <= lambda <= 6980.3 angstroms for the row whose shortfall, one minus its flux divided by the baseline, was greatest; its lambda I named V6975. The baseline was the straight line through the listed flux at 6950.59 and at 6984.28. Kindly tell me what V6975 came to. 6979.46 angstroms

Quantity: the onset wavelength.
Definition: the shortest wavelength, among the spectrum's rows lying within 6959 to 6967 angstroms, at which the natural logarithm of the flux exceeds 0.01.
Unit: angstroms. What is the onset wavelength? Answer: 6960.20 angstroms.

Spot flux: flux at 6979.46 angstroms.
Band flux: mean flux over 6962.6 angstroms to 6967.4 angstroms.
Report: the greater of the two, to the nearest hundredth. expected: 1.01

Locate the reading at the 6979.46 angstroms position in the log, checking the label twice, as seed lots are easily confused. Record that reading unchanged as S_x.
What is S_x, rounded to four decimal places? 0.5969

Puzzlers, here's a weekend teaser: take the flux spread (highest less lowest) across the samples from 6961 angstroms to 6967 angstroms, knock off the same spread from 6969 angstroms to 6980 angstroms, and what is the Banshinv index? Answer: -0.44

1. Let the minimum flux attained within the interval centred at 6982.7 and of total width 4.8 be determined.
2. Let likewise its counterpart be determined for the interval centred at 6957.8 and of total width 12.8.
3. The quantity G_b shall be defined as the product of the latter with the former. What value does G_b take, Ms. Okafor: 0.72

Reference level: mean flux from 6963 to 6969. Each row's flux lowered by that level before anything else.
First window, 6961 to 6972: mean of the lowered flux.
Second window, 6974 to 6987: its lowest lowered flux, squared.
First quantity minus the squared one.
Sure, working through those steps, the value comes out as -0.19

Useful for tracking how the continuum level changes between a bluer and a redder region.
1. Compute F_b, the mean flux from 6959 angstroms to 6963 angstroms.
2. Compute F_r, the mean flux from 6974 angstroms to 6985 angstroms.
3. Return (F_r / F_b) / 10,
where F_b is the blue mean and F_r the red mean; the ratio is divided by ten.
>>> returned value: 0.086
